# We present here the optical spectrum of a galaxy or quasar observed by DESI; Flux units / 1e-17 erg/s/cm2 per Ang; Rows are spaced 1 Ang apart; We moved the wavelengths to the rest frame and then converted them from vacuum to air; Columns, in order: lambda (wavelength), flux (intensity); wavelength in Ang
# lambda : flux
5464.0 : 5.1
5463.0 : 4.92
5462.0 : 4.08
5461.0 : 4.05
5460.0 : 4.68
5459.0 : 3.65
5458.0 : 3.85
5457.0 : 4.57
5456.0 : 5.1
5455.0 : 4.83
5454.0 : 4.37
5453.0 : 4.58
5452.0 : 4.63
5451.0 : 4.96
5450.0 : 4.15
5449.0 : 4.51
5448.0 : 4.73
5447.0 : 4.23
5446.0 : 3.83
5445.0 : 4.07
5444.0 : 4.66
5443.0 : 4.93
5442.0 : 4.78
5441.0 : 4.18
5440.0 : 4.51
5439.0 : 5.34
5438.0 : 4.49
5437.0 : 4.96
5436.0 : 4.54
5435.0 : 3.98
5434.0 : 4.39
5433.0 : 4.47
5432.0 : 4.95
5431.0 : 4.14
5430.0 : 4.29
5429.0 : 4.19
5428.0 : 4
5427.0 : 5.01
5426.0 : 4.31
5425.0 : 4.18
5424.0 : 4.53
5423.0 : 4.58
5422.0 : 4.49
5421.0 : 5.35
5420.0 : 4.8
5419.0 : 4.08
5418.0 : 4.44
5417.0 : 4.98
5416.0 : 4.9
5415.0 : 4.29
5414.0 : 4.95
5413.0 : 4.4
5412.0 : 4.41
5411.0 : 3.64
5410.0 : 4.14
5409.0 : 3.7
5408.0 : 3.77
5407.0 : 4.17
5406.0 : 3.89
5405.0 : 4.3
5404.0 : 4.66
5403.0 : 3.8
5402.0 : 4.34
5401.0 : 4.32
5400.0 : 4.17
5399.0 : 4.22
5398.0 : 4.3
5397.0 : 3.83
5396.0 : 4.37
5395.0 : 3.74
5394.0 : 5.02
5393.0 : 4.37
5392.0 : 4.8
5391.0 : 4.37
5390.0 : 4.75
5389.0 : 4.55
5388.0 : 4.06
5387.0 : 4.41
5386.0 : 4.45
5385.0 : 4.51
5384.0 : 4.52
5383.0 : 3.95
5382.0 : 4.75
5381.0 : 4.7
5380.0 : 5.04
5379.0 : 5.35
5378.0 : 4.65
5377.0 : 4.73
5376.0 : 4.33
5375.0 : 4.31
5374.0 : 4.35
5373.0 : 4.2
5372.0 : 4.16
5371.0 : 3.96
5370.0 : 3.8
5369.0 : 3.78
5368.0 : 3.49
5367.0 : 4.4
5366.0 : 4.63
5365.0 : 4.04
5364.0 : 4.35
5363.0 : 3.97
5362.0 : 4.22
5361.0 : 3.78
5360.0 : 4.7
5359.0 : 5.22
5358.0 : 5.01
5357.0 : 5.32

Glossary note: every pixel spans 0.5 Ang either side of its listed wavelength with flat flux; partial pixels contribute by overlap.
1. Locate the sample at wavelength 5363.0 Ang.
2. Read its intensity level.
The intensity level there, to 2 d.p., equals 3.97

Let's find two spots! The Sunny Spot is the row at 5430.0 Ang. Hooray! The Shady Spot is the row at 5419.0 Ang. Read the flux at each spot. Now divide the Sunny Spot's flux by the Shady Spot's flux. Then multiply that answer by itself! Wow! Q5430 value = 1.11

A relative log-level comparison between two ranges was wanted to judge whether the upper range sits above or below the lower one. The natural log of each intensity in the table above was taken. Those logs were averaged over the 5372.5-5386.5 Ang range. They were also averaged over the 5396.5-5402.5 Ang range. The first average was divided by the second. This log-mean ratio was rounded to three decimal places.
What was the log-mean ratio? 1.057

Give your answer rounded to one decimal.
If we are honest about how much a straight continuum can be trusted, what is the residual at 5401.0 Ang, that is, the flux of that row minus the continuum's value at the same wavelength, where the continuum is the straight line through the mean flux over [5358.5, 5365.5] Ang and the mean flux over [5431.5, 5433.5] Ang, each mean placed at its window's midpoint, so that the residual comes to -0.2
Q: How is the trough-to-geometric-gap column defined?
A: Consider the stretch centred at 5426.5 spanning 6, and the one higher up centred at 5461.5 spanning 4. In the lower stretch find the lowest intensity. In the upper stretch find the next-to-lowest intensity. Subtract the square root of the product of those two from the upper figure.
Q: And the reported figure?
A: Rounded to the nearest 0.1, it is 0.0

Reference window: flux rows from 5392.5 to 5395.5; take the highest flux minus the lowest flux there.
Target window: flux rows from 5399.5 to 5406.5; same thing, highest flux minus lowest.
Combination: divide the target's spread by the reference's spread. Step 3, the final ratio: 0.67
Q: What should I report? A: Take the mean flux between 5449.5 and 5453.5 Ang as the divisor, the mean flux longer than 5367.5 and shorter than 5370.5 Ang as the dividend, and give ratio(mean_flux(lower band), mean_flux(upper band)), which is 0.81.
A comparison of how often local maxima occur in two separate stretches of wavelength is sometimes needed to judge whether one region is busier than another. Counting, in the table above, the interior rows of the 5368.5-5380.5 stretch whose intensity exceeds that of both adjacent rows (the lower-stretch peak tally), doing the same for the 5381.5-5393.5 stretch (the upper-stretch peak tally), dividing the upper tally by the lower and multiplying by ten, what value 10.0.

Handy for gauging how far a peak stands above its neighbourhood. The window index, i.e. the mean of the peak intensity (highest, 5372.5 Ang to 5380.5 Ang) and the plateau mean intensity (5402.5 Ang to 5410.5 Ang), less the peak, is -0.65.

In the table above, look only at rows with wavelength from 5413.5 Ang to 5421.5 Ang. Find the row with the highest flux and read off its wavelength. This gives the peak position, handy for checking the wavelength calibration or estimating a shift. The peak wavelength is 5421.0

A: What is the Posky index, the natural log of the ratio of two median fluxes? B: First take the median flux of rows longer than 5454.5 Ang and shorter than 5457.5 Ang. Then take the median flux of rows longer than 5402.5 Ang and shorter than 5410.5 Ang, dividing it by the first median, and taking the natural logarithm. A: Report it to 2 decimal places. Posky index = -0.18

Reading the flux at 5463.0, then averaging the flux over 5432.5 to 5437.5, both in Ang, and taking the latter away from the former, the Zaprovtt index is 0.45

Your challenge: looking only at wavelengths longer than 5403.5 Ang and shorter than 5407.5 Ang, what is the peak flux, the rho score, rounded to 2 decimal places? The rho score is 4.66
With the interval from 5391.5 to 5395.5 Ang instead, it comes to 5.02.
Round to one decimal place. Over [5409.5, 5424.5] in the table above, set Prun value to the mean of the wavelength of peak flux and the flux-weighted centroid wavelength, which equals 5419.1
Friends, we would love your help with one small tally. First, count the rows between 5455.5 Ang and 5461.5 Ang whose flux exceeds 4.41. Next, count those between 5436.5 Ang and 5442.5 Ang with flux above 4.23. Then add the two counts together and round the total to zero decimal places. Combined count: 8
